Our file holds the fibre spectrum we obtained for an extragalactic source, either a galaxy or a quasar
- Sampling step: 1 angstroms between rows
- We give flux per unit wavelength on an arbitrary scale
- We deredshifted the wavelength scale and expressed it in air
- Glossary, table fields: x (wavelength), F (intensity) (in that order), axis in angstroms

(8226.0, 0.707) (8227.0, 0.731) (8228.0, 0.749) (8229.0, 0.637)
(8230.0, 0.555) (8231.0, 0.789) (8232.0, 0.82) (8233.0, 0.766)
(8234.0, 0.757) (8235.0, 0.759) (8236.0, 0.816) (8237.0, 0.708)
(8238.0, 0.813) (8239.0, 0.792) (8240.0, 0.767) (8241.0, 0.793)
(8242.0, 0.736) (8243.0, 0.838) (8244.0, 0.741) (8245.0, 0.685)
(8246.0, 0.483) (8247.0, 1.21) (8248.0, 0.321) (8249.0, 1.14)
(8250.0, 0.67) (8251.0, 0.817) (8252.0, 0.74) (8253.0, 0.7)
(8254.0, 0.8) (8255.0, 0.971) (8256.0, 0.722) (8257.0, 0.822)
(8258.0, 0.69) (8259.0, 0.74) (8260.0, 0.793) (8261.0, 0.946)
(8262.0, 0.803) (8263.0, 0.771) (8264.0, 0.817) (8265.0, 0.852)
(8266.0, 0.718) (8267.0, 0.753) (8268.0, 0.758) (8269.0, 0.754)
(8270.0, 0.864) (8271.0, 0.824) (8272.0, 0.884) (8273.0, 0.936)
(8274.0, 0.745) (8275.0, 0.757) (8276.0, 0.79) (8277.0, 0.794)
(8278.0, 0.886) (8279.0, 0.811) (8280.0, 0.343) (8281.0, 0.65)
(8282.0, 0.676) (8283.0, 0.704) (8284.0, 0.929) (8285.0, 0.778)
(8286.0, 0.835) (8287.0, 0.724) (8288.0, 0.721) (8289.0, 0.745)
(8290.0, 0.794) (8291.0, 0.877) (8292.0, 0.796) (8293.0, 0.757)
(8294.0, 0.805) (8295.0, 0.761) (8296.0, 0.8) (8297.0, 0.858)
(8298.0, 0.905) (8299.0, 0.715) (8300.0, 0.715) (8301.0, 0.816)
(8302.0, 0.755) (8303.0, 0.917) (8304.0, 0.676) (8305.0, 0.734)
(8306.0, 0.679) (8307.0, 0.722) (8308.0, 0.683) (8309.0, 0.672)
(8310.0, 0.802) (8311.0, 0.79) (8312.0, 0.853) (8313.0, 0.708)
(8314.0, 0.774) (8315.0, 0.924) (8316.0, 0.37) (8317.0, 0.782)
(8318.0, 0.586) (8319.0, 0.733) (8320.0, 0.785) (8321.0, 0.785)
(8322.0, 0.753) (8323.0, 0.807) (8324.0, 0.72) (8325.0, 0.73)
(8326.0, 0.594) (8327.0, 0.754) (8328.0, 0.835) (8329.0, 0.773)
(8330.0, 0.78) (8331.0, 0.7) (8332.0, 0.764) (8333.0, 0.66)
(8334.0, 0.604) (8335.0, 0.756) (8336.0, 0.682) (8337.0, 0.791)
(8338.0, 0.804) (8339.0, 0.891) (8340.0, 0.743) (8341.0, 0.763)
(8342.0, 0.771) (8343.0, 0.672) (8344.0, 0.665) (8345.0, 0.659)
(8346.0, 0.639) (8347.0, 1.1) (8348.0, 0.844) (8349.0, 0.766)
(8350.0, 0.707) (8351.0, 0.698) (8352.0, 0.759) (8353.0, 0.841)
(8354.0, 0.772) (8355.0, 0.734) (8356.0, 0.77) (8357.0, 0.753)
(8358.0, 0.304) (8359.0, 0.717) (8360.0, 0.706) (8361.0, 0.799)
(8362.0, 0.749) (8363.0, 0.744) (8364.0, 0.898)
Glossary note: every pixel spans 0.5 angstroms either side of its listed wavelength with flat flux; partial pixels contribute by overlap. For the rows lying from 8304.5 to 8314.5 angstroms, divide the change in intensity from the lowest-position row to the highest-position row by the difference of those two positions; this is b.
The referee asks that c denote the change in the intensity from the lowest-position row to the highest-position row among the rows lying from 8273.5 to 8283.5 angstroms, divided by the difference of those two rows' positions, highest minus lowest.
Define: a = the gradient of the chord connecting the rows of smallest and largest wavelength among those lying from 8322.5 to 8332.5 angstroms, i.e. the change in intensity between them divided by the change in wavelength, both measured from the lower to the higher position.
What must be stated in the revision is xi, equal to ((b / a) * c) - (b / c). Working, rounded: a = -0.0048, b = 0.004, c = -0.005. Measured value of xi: 1.0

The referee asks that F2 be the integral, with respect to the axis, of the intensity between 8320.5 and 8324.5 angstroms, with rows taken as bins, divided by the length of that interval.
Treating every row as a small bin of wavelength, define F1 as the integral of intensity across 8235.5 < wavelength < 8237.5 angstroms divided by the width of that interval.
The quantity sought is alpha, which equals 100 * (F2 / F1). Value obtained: 101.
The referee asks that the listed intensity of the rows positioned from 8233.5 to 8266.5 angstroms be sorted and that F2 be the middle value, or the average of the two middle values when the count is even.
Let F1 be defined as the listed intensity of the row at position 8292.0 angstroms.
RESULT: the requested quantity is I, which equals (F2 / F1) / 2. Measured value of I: 0.48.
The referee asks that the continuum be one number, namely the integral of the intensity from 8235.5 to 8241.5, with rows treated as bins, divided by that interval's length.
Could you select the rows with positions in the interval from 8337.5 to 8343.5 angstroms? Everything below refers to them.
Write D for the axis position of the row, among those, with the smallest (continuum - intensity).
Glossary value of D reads 8339.0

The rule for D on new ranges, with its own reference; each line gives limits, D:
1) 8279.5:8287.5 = 8284.0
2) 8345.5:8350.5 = 8347.0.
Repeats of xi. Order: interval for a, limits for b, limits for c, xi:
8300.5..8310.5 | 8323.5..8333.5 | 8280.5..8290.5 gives 0.5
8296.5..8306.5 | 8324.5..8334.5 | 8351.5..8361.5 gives 3.2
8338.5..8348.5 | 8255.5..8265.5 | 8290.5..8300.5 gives 0.9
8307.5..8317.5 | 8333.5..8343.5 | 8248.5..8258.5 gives 0.1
